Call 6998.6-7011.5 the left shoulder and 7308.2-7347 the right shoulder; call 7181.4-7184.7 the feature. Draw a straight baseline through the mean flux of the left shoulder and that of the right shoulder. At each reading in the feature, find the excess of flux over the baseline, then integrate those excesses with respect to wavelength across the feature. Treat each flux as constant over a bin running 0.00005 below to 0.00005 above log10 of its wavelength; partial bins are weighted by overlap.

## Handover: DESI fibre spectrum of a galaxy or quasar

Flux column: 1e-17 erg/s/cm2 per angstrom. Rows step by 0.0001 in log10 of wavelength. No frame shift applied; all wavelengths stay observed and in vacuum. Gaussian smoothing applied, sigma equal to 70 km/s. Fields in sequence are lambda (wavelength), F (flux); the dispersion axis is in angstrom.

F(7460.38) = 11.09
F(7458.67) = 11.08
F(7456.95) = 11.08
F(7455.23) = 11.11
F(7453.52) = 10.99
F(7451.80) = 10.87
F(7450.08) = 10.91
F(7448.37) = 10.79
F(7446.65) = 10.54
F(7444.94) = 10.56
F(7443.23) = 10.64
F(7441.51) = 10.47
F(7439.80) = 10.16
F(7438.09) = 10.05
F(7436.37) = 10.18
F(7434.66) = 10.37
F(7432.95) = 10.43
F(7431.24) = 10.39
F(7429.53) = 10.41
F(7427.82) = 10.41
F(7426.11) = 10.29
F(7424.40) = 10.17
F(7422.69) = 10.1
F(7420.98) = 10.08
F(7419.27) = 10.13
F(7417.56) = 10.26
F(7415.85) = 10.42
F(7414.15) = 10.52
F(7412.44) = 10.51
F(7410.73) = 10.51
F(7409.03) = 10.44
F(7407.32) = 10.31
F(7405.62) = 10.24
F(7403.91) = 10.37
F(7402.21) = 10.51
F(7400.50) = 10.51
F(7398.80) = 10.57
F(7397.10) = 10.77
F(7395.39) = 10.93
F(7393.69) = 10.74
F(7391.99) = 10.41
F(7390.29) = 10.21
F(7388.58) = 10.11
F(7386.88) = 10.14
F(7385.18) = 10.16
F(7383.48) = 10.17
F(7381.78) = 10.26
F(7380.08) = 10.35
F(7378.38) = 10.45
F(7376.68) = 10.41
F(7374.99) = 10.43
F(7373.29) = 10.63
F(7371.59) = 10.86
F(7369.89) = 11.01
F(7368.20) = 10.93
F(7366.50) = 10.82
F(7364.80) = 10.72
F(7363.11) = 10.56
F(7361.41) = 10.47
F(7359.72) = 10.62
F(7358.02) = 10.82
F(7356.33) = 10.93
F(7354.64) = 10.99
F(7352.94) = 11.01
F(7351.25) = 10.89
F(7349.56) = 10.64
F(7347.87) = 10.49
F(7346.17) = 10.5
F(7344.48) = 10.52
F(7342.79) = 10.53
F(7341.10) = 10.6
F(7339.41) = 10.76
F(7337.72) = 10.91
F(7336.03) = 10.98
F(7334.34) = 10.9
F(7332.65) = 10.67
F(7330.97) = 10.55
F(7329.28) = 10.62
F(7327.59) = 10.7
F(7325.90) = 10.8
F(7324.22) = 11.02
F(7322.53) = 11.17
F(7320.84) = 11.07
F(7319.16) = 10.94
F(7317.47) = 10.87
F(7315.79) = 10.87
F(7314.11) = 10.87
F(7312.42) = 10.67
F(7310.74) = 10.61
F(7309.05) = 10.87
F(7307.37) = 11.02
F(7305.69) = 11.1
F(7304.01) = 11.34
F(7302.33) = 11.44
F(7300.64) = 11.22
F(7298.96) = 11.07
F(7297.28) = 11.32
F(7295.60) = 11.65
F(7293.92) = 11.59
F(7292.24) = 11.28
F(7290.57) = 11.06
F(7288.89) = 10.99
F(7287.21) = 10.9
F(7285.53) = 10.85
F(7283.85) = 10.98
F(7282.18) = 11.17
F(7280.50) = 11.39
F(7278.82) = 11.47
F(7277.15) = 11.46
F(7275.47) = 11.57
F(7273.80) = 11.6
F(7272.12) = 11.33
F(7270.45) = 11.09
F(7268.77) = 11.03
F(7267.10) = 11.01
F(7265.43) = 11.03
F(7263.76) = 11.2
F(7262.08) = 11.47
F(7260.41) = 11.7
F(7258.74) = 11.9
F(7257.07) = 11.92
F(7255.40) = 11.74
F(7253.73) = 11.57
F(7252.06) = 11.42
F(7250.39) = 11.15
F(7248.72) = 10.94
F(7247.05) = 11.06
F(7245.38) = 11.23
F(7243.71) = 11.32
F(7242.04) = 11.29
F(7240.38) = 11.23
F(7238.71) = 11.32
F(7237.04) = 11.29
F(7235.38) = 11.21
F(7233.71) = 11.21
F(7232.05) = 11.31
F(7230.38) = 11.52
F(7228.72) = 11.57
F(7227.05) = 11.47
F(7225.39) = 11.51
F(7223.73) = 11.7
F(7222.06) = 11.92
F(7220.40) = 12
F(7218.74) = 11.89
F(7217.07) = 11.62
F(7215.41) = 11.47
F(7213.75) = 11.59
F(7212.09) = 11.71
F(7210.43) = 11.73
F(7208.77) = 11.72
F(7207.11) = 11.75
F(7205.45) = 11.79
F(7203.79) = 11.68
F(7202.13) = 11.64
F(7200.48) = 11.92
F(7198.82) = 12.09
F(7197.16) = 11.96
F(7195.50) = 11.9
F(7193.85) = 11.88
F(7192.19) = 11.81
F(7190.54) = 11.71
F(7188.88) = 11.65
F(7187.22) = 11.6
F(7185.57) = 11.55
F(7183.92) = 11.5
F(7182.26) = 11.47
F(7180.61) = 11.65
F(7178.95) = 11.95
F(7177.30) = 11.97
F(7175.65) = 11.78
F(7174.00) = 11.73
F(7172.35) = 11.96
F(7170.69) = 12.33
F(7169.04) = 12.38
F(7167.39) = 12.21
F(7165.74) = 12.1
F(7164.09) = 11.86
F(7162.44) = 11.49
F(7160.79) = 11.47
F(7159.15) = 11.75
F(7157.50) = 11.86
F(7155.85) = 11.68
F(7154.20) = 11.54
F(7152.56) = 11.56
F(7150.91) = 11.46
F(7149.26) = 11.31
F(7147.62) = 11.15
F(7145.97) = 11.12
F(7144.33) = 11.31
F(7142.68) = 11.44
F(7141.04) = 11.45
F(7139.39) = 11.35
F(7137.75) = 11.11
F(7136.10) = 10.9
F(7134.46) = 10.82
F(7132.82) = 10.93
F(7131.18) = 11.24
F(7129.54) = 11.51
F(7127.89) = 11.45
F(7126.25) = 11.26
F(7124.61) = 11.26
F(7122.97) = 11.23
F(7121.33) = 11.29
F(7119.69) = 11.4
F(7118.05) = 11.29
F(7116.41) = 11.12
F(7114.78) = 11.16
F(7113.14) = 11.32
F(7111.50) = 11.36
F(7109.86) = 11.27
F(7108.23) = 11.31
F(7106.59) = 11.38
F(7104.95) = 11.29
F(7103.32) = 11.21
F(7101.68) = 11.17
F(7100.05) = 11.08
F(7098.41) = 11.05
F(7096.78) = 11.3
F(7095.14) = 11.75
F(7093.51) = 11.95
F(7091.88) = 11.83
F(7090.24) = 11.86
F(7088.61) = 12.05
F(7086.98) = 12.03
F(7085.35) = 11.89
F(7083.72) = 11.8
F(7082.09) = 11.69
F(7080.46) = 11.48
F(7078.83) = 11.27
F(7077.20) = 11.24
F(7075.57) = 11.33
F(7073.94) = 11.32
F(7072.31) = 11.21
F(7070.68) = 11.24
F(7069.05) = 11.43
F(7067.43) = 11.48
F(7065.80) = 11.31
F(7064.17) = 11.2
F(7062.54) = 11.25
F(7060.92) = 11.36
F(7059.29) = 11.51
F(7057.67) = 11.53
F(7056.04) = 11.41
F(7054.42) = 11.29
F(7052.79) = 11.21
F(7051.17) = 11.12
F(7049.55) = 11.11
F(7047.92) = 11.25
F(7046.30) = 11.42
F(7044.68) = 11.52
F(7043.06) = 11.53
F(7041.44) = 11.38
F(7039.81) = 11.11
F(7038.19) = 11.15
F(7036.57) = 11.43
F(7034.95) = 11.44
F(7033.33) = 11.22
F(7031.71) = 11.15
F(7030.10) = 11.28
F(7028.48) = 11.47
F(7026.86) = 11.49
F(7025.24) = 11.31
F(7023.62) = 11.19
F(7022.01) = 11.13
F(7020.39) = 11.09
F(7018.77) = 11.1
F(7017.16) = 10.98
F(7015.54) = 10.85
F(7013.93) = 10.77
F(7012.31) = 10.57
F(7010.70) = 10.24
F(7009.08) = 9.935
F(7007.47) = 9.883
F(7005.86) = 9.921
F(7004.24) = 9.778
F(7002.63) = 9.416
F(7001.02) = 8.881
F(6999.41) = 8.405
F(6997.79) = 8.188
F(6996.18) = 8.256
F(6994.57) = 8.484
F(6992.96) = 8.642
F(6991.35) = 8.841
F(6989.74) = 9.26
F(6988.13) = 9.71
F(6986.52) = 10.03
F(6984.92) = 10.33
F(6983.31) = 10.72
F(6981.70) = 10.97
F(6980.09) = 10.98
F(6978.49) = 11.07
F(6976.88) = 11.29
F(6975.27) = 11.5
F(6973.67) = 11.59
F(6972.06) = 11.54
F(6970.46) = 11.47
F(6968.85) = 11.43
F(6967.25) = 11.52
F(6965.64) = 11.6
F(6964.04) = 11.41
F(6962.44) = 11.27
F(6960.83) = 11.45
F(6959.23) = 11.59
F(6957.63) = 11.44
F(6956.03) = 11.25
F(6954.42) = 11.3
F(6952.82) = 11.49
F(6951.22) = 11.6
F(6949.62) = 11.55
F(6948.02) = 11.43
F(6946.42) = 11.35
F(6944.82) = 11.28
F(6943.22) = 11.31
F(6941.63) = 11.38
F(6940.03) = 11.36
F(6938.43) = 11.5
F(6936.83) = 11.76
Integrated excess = 4.1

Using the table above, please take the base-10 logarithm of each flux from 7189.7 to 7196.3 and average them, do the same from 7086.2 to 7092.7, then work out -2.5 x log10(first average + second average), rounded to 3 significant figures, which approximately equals -0.831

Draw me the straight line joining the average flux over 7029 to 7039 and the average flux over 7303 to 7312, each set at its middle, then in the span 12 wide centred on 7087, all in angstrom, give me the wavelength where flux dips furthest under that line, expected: 7082.09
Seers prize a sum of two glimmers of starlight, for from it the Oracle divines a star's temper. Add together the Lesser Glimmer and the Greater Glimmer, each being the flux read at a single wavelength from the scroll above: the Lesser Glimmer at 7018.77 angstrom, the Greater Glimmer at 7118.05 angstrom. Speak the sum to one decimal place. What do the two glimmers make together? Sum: 22.4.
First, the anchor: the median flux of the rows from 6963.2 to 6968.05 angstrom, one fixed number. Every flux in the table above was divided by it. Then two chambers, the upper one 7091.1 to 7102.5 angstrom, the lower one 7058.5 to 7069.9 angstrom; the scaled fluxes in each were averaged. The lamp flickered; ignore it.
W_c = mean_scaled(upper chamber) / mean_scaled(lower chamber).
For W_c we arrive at 1.01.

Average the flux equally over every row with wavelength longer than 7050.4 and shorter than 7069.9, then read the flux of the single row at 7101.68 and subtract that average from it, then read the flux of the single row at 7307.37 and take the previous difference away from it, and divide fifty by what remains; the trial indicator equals 4.47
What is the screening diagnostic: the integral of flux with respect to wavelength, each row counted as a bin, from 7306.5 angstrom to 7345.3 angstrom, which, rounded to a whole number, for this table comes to 419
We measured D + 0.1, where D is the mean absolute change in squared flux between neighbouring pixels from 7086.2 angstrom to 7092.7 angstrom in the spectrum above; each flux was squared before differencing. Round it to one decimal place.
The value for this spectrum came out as 2.0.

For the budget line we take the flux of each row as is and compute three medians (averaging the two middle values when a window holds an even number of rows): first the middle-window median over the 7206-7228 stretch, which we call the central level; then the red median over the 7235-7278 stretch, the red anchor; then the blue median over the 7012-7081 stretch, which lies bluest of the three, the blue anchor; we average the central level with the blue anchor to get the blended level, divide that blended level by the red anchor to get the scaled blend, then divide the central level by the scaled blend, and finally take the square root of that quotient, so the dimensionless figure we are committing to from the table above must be 3.39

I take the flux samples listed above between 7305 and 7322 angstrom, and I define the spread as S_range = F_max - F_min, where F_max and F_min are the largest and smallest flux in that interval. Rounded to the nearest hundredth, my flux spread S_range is 0.49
